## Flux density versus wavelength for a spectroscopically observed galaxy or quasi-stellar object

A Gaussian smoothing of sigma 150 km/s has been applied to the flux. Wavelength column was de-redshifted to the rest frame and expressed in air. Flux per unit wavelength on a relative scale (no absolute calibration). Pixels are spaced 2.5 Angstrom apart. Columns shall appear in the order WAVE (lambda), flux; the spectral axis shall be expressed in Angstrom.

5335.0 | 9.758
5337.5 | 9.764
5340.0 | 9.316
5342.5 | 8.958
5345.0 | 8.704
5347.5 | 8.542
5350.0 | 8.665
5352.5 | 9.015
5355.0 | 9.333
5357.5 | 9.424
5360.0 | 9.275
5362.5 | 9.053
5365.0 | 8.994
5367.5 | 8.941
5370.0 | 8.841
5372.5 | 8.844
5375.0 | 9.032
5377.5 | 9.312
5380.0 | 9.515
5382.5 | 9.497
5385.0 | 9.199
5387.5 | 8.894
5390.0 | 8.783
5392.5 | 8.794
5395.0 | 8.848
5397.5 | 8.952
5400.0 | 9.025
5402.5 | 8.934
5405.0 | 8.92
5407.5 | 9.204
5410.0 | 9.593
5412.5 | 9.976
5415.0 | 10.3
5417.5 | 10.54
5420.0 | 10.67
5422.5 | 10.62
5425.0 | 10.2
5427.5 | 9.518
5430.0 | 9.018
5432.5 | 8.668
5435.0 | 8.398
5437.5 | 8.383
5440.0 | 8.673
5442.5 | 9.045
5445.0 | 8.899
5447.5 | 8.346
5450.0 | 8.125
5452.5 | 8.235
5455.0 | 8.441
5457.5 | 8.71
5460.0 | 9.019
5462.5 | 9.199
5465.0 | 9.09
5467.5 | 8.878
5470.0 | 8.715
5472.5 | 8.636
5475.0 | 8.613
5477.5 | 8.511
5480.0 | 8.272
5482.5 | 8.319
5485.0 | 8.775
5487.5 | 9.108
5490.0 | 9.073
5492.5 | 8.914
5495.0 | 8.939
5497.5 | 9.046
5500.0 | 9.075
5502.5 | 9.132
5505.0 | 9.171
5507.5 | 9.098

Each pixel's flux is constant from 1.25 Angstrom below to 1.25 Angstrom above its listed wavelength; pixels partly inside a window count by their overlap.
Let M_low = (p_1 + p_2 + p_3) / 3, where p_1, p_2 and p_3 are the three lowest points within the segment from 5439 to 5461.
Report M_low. 8.2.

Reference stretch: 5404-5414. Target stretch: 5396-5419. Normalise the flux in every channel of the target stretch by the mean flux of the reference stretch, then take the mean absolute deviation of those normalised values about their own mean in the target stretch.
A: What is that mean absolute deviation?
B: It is 0.057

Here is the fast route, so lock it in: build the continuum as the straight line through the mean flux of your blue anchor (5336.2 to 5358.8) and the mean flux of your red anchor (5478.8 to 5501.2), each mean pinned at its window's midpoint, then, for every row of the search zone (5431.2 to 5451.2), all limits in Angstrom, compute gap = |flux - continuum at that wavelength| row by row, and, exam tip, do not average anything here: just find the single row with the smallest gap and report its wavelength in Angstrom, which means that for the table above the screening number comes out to 5445.0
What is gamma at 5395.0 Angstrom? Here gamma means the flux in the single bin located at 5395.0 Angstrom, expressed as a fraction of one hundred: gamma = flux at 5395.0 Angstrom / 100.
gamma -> 0.088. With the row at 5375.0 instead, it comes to 0.090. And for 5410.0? 0.096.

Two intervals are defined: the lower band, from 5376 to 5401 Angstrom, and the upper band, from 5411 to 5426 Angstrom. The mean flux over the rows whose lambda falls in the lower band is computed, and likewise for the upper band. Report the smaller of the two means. 9.08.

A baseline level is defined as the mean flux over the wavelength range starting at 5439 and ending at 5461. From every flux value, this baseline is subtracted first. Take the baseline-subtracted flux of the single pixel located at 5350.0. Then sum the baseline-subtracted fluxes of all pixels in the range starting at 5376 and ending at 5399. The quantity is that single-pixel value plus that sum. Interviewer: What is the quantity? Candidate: 4.4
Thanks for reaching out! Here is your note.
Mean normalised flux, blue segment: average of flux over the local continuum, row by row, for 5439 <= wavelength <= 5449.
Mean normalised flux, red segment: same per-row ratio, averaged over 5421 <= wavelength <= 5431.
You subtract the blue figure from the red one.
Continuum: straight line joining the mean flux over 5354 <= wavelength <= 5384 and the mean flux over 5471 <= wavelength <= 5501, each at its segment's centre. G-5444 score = 0.12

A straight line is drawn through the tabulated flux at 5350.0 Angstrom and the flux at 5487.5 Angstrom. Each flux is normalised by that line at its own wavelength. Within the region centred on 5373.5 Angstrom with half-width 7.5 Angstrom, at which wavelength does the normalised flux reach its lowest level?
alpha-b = 5372.5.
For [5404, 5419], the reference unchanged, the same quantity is 5405.0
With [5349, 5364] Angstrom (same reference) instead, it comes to 5350.0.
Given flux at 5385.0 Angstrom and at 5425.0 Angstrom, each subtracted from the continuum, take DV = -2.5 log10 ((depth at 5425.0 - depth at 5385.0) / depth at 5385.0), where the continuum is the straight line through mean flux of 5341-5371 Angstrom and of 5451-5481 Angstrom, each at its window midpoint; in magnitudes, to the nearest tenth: -1.4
